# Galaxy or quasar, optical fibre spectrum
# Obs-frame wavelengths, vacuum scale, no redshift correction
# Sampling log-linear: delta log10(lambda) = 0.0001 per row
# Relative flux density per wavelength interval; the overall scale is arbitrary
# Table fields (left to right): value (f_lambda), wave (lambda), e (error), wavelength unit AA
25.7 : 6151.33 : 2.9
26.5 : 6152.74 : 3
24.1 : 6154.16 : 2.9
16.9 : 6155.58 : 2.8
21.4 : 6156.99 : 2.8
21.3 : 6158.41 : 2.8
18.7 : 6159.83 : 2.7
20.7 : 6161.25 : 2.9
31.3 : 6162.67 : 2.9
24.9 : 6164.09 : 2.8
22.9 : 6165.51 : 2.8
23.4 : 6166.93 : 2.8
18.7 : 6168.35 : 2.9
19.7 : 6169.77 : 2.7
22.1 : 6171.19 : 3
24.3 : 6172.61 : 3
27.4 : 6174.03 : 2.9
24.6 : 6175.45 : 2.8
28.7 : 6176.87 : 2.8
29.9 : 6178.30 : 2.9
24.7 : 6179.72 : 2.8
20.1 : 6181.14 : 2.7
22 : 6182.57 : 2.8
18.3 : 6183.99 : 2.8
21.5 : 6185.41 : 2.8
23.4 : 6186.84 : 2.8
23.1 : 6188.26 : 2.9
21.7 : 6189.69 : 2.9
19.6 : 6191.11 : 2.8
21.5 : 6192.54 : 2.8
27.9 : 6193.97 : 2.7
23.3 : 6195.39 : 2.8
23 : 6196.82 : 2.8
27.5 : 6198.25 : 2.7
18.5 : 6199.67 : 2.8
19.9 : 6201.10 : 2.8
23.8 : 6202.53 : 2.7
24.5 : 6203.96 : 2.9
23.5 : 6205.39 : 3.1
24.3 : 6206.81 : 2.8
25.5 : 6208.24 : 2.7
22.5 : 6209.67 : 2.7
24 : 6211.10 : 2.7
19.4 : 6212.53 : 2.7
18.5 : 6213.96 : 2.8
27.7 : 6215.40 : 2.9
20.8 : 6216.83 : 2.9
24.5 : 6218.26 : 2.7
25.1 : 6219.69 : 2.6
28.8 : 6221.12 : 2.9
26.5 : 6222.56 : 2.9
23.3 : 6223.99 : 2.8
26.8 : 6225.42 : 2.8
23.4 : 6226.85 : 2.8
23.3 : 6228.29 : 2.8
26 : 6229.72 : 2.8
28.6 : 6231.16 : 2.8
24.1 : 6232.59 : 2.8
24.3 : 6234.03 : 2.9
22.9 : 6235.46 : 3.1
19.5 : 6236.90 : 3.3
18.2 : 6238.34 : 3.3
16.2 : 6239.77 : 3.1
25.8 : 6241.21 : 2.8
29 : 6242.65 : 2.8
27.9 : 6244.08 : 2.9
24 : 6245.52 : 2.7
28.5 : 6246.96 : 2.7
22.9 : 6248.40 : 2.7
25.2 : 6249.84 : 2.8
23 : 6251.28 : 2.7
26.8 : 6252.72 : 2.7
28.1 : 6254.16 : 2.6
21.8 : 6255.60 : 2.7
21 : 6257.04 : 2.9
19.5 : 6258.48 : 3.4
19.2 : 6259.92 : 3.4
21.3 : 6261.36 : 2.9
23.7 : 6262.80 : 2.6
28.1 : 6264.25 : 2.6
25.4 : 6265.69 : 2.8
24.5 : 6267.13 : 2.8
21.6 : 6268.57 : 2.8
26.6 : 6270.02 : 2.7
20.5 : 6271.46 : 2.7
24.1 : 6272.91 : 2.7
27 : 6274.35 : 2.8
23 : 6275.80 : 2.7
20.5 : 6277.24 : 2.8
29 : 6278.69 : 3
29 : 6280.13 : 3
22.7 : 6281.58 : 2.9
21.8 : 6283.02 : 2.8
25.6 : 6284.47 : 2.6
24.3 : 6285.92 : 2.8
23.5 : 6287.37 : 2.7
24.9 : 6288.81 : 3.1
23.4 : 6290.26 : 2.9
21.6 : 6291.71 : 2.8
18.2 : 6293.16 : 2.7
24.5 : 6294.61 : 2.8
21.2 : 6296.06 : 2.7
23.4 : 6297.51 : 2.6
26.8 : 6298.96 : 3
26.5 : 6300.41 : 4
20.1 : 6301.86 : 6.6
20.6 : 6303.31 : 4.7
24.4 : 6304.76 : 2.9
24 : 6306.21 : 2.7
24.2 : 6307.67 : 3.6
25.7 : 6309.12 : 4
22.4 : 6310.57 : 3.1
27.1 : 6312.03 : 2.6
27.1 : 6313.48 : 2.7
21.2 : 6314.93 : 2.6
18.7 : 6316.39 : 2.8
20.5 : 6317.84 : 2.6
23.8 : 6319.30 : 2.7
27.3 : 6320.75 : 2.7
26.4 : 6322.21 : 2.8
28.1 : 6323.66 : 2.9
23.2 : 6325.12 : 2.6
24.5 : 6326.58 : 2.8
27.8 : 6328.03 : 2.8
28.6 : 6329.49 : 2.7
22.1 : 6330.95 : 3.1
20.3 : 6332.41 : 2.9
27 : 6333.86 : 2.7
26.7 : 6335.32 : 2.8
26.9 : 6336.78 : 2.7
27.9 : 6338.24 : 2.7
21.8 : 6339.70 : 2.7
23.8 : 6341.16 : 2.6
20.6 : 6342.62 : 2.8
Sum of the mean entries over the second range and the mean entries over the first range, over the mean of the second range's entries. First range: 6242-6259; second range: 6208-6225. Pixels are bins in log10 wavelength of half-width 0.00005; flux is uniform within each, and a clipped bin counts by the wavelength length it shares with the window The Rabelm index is 2.04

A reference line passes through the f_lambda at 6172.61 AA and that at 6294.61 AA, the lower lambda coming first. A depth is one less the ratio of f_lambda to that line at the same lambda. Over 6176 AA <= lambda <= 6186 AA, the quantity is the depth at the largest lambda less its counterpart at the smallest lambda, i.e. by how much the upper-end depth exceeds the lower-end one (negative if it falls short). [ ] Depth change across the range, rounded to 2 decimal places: 0.30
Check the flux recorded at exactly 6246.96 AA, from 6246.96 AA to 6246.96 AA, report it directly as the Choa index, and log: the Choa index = 28.5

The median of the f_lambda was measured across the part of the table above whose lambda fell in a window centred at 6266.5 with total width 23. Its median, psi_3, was 22.4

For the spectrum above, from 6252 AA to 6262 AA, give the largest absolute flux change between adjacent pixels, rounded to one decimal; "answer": 6.3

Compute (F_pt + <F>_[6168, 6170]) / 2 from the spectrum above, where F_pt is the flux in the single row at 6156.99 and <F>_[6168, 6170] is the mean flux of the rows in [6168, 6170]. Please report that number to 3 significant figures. 20.3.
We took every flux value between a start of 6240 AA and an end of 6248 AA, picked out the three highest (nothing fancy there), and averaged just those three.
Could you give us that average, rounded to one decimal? 28.5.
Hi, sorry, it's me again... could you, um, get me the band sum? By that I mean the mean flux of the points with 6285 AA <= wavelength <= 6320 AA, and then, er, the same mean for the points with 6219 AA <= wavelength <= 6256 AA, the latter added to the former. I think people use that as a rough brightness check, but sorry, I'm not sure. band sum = 47.9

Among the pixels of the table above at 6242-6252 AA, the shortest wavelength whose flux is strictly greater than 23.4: 6242.65 AA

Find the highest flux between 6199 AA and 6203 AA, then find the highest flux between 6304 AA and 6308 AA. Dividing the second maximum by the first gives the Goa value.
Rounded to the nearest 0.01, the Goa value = 1.03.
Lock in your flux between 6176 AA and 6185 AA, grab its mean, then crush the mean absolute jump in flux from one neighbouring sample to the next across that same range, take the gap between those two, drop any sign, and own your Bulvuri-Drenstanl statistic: 20.6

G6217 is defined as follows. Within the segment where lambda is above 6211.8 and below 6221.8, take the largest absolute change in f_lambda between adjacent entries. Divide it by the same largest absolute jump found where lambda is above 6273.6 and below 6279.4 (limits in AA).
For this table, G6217 1.1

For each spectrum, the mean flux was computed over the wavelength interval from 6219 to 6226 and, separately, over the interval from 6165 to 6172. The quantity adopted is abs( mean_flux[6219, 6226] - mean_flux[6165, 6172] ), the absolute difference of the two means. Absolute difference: 5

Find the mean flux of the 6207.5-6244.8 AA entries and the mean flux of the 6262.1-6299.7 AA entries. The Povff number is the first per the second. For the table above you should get 0.996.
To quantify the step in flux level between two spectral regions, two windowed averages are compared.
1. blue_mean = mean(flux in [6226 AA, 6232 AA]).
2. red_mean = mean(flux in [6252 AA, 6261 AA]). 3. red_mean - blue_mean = -3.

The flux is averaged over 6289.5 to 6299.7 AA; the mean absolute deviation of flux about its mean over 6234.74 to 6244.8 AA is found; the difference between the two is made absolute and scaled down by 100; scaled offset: 0.186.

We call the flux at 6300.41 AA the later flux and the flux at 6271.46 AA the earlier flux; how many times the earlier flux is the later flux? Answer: 1.29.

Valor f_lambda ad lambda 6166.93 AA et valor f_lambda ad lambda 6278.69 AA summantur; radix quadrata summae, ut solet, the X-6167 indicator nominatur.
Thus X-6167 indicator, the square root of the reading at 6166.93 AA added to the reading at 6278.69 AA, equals 7.2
